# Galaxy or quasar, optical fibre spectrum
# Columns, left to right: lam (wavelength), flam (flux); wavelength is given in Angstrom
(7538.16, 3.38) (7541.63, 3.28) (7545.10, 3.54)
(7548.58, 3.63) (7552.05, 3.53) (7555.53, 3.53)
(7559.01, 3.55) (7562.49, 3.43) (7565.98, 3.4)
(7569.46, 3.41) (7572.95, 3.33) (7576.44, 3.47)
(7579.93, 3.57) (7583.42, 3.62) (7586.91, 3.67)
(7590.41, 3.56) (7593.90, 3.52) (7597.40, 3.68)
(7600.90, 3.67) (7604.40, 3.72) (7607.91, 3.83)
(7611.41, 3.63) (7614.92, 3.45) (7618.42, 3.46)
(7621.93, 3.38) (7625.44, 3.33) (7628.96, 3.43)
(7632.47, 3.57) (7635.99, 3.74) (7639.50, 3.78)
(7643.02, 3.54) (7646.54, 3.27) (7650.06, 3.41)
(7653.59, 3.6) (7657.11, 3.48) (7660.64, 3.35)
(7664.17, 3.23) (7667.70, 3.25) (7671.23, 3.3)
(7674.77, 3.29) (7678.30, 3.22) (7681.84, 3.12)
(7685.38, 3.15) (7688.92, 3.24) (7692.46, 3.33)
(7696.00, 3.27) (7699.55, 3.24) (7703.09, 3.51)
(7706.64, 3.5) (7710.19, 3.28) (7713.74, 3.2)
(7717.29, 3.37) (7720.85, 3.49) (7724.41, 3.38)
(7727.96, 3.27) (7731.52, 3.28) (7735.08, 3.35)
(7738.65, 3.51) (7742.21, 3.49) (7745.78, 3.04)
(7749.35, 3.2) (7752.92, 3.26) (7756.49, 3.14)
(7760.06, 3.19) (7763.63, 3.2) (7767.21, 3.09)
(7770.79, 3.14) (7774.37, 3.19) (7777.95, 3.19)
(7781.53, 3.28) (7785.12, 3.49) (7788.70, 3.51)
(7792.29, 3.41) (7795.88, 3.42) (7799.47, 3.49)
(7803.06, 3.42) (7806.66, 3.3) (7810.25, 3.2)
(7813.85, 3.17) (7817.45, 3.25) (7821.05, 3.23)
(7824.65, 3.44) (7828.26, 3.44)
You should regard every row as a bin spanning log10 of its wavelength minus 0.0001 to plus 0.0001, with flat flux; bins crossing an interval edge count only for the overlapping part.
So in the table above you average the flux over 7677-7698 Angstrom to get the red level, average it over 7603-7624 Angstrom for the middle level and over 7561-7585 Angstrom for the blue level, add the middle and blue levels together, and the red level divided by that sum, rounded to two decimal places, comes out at 0.46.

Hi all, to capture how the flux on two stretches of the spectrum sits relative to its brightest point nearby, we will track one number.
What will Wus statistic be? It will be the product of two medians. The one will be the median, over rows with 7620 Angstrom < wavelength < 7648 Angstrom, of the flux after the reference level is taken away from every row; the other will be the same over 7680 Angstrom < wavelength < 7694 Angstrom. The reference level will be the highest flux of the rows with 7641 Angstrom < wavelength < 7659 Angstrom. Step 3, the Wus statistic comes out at 0.047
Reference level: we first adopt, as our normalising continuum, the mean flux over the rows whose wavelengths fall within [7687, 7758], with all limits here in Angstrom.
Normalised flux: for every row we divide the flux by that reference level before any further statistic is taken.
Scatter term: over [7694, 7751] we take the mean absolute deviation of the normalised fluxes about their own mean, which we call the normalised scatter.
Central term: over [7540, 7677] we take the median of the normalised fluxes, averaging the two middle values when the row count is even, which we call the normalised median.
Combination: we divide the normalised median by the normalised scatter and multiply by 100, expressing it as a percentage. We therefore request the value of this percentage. 3095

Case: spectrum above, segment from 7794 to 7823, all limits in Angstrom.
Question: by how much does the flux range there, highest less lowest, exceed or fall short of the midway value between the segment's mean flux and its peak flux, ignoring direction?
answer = 3.08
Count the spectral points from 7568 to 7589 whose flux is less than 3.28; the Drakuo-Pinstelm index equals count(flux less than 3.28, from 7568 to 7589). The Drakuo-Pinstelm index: 0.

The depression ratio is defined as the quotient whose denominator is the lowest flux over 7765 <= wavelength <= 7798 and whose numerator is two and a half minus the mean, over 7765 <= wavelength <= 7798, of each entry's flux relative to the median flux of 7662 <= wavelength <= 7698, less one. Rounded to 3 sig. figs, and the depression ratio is 0.803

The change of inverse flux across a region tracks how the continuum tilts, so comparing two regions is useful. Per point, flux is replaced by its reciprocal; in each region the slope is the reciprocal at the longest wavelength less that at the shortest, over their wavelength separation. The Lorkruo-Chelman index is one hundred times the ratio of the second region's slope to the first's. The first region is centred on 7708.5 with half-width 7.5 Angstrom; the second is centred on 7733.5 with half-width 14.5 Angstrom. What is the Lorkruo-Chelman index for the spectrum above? 66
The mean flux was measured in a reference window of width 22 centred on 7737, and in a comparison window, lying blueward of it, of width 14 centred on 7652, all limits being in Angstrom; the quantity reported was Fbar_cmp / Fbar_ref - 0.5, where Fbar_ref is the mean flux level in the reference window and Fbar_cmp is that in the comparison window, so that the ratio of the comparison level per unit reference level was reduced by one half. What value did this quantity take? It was 0.54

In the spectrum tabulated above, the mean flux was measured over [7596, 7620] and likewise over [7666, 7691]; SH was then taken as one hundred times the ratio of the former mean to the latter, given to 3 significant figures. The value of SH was 113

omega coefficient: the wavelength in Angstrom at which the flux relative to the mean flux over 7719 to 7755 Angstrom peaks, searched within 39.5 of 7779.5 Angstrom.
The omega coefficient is 7788.70 Angstrom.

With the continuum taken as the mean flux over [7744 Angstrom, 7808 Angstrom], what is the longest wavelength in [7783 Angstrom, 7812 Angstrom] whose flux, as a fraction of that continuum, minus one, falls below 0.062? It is 7810.25 Angstrom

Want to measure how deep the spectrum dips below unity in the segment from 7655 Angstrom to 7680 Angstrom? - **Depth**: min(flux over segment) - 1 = 2.22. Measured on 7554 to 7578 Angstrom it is 2.33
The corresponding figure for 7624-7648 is 2.27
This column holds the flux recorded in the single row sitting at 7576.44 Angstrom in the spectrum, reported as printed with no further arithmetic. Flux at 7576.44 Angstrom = 3.47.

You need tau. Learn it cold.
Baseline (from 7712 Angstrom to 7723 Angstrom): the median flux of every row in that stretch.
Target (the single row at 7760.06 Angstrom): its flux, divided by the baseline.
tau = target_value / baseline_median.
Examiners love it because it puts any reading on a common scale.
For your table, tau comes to 0.95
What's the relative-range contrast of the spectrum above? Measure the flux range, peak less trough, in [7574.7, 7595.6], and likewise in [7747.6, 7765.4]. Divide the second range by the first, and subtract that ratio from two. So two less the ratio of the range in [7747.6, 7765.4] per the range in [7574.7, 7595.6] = 1.4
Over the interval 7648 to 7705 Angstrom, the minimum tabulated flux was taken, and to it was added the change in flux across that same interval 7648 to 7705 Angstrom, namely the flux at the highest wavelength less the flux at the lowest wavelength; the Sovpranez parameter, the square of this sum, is 10.4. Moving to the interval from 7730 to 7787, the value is 10.6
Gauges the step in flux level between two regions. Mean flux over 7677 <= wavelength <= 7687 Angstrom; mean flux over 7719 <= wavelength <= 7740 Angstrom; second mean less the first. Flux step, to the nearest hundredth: 0.22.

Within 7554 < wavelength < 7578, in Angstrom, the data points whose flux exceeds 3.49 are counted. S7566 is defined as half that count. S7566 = 1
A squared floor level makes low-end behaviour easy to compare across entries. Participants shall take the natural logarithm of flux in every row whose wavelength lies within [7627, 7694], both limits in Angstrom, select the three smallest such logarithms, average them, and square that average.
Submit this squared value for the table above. 1.33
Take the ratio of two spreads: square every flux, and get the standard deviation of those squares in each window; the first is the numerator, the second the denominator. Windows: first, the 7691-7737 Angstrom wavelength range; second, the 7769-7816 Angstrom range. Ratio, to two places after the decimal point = 0.75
